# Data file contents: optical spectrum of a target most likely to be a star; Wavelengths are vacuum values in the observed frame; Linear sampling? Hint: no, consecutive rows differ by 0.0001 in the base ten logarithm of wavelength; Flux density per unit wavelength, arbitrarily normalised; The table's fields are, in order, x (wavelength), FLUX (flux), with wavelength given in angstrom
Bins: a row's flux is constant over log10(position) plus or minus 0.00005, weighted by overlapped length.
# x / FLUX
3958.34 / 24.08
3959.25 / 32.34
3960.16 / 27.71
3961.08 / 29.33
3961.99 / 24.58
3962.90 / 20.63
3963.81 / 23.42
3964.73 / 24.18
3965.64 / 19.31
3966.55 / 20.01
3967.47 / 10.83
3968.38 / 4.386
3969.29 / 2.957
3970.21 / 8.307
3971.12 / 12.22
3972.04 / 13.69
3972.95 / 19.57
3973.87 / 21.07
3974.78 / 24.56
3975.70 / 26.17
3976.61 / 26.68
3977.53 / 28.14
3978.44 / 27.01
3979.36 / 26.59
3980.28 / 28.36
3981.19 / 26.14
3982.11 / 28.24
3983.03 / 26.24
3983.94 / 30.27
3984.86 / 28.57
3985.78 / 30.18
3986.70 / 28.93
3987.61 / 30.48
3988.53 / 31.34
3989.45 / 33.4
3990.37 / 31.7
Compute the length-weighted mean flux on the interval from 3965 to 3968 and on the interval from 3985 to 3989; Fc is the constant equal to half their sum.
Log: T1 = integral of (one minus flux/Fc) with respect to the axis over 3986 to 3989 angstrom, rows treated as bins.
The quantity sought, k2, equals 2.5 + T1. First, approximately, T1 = -0.9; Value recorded 1.6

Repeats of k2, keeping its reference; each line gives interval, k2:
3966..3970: 4.8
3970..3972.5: 3.8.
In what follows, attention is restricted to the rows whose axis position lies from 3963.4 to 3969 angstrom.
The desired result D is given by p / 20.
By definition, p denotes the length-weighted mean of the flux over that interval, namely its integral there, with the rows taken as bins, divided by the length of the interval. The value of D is 0.8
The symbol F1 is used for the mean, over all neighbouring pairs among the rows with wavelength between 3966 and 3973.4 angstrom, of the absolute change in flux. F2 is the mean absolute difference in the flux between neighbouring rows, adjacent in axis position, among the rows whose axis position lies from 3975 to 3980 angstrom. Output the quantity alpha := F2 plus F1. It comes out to 6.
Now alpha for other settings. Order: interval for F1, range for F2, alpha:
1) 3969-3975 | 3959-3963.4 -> 7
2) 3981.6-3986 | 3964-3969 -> 8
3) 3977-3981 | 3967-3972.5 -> 5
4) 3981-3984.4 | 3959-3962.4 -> 6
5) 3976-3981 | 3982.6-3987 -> 3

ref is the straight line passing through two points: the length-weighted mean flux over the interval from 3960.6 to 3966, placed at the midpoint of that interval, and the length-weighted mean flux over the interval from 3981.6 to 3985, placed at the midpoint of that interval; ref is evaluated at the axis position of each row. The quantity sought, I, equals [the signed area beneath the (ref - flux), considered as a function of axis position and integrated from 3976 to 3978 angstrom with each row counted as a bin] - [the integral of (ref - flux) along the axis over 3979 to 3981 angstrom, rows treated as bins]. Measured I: -1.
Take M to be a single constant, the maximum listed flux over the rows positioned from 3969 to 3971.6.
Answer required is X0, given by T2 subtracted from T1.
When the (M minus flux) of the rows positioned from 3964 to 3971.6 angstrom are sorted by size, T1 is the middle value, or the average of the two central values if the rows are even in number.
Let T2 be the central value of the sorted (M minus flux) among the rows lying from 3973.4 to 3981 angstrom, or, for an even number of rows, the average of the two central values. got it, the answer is 15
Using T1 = 1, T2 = -14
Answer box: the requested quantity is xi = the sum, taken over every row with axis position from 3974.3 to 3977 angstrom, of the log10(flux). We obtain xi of 4.23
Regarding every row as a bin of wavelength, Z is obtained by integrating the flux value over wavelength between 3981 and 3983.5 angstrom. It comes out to 67.5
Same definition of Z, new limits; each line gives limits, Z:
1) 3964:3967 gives 64.1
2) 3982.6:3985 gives 68.2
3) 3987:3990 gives 94.9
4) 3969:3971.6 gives 21.2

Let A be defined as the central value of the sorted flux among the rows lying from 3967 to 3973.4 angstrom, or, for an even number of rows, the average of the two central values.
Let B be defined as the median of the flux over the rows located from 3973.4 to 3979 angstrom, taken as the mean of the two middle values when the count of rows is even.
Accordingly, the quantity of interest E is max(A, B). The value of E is 26.4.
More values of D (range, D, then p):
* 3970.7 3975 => 0.9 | 18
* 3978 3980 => 1.3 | 27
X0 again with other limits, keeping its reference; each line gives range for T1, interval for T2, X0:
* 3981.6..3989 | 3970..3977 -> -9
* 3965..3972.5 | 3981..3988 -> 17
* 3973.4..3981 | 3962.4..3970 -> -7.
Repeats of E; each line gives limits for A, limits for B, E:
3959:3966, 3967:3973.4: 24.4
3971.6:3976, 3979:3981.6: 26.6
